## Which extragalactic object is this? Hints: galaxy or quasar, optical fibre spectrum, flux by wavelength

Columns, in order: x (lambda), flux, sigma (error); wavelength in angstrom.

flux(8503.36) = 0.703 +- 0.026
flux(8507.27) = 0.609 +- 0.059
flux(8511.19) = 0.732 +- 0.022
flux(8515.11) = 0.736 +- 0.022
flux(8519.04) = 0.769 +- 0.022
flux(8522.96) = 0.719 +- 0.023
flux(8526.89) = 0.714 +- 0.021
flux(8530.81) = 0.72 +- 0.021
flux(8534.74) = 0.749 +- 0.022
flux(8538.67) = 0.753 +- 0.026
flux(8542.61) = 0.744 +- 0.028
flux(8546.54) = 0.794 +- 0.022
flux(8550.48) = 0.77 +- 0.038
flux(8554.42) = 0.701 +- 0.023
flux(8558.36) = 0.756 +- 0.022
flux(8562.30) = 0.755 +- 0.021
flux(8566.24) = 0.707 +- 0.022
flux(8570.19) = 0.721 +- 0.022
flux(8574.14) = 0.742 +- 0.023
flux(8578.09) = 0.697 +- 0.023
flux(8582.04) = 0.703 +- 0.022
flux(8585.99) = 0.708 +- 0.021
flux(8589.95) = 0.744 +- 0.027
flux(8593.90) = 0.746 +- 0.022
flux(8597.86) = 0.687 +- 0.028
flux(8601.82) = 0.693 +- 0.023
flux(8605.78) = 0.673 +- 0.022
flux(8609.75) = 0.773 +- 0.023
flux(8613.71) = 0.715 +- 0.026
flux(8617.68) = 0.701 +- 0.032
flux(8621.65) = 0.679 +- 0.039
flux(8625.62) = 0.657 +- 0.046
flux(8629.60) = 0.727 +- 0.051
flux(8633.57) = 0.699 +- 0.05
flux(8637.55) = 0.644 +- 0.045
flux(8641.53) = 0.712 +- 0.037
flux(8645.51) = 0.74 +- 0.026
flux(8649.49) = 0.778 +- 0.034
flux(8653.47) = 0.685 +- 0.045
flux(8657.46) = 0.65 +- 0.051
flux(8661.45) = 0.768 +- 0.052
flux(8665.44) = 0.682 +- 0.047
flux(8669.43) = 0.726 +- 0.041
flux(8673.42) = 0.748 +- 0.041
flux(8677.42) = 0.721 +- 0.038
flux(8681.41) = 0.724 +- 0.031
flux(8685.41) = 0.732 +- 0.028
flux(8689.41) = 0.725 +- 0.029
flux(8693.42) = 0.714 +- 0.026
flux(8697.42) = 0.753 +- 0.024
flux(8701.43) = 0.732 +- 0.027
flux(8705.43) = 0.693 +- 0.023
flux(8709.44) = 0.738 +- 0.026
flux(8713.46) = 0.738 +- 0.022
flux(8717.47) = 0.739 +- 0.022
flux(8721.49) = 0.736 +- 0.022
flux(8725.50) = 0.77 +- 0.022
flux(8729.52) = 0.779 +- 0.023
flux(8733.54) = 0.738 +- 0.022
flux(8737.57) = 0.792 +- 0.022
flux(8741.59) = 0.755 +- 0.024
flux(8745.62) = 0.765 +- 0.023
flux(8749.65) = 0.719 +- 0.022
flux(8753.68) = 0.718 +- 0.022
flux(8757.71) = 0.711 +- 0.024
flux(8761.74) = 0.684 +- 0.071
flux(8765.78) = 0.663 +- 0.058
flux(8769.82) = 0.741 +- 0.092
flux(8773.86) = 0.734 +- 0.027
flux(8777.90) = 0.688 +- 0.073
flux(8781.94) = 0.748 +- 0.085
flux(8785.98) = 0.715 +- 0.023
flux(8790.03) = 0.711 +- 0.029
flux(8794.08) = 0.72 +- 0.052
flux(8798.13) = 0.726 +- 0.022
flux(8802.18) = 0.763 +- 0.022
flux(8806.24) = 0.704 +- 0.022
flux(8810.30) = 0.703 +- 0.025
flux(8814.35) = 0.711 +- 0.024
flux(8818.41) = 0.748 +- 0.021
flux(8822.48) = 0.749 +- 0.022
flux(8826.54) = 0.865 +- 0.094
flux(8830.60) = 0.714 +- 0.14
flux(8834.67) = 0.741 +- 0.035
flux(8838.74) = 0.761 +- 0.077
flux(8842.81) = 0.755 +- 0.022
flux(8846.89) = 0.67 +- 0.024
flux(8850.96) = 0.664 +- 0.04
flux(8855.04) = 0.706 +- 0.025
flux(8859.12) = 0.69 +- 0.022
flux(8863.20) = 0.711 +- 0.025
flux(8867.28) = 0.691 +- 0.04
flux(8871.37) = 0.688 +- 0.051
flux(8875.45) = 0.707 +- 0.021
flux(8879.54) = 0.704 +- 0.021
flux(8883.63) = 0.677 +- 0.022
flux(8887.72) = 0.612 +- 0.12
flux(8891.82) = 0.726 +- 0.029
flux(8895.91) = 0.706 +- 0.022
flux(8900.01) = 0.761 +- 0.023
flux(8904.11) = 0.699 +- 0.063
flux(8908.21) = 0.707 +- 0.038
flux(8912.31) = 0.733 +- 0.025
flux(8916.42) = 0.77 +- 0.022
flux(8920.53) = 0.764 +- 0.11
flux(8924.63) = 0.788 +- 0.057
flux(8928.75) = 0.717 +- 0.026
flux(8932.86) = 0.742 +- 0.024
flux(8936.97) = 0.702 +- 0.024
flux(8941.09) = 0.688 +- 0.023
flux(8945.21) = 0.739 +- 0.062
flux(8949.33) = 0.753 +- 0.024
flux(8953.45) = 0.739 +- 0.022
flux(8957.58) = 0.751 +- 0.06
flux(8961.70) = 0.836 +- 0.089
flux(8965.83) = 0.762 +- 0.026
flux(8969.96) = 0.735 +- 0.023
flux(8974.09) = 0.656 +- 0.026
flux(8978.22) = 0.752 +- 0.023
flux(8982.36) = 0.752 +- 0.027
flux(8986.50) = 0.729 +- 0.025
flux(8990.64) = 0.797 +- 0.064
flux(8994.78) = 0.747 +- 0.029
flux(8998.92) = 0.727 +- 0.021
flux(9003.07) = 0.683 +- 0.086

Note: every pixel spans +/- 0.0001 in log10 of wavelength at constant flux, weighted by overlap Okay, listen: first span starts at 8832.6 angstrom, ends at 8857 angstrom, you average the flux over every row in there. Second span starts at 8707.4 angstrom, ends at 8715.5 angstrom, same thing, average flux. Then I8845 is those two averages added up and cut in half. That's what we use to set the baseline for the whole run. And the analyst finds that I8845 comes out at 0.727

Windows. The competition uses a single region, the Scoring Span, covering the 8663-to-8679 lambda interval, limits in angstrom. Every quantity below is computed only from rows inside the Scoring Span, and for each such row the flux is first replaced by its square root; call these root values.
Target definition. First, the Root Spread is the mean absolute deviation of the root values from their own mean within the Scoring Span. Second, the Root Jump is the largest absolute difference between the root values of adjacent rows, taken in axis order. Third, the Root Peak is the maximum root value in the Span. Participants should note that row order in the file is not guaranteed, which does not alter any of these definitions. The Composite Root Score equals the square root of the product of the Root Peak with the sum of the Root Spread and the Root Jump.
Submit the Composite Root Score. 0.18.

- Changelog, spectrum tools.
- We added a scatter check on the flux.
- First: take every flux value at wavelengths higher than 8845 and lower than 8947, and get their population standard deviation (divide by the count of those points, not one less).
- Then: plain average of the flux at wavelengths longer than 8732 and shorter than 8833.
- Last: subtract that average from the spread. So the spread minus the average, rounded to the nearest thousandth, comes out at -0.694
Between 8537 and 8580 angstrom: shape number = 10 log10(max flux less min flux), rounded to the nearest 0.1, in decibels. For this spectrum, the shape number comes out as -10.1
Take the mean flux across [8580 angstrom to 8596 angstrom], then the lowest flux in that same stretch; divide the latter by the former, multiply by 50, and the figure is 48.5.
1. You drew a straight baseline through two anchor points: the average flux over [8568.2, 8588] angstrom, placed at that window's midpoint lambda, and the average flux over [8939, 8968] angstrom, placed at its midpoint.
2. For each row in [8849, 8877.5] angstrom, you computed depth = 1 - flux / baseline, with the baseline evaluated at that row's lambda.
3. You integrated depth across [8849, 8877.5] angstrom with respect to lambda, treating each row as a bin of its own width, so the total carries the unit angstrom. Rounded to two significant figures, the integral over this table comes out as 1.9 angstrom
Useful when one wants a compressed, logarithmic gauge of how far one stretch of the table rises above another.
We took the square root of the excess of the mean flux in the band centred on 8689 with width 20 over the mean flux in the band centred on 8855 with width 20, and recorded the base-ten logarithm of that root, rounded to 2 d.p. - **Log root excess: -0.69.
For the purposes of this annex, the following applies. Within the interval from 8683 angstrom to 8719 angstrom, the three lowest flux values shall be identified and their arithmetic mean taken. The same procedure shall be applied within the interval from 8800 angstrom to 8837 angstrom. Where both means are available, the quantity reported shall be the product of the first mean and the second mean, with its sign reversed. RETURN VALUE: -0.502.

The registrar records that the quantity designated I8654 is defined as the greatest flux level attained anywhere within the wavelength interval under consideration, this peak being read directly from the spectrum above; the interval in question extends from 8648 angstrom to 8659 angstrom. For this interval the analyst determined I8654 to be 0.778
